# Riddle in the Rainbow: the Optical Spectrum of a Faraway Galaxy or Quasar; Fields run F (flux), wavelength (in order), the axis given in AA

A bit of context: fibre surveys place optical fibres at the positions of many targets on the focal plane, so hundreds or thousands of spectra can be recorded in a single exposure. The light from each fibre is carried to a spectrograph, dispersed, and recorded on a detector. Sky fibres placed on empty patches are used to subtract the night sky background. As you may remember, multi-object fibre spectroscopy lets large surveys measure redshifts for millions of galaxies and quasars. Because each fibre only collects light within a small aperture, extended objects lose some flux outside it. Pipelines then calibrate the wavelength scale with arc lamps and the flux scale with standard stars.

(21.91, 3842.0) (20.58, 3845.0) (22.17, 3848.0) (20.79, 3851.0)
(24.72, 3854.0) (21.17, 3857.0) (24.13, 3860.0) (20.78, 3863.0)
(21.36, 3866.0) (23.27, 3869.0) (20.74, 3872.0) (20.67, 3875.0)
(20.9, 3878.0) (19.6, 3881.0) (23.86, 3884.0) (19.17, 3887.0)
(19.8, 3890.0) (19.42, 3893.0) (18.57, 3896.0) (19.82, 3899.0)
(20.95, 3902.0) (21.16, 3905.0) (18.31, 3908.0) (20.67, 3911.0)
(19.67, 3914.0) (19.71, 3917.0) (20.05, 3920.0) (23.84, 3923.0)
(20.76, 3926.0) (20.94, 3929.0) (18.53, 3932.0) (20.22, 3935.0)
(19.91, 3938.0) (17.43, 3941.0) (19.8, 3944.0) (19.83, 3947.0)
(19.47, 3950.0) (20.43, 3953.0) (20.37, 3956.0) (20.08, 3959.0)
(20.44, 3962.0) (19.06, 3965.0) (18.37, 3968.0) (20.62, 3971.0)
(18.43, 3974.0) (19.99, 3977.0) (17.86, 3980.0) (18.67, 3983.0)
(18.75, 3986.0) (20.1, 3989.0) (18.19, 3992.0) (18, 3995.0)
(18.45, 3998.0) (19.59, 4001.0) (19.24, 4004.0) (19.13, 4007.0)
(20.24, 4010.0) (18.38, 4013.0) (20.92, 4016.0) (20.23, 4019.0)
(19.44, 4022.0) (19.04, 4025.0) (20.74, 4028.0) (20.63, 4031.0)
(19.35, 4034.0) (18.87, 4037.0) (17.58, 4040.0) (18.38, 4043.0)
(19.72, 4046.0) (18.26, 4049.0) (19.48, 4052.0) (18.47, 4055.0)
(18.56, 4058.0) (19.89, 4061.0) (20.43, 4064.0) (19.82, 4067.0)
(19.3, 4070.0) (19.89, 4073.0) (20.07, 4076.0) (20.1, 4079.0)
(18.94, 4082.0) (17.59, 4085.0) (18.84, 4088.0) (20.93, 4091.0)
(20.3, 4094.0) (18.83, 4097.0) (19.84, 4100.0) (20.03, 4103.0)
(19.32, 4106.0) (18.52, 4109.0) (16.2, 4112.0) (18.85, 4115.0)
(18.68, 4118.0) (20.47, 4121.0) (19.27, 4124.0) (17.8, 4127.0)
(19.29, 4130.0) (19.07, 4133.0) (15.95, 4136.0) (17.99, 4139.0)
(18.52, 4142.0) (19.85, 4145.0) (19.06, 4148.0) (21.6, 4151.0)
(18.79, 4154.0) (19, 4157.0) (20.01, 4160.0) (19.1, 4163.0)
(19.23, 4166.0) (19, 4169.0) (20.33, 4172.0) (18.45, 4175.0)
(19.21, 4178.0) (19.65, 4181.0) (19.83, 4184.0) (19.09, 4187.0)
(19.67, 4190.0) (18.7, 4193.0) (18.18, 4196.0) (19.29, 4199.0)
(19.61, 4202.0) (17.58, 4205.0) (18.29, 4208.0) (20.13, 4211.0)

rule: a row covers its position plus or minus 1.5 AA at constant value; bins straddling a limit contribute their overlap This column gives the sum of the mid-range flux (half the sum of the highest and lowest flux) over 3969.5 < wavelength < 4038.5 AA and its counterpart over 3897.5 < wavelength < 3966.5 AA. 40.0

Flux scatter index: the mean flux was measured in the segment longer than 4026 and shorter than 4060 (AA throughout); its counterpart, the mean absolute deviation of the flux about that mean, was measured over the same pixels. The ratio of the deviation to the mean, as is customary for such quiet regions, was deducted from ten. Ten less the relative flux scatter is 9.96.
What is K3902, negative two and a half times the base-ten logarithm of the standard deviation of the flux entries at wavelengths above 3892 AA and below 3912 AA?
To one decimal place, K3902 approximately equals -0.1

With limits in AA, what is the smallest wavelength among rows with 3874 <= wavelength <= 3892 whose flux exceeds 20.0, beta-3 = 3875.0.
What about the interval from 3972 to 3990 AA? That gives 3989.0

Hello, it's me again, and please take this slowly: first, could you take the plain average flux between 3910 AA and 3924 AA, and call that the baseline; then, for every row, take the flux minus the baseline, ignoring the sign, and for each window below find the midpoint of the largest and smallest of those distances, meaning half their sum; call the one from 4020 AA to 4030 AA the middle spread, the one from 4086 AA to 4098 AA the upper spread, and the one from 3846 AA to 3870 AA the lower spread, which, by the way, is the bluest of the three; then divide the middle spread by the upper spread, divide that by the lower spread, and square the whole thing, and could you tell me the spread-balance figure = 0.2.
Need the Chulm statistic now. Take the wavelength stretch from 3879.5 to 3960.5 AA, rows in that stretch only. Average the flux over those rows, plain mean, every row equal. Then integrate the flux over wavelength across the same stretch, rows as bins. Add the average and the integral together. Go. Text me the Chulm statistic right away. 1647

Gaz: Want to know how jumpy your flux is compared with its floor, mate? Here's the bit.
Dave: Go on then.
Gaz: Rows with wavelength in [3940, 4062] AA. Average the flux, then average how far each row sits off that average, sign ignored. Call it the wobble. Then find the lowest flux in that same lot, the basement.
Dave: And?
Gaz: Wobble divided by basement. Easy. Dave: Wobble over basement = 0.046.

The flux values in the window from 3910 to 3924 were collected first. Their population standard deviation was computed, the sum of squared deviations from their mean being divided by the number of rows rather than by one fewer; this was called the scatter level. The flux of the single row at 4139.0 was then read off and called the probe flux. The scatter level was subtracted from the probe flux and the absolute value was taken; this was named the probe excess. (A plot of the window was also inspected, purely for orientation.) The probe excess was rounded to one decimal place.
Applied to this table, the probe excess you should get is 16.4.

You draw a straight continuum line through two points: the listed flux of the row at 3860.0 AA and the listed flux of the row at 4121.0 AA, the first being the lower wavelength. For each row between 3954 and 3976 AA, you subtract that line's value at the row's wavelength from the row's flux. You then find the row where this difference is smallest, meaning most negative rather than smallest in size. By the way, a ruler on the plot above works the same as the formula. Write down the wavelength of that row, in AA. 3968.0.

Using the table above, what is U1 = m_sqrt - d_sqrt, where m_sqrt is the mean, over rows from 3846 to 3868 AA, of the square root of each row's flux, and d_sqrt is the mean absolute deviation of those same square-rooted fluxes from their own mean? 4.57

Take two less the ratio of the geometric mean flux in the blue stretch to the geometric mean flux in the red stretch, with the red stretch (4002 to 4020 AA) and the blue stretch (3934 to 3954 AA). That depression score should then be 1.01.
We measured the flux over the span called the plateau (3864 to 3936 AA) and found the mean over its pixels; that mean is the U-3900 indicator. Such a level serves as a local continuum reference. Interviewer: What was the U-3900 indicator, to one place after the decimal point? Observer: 20.5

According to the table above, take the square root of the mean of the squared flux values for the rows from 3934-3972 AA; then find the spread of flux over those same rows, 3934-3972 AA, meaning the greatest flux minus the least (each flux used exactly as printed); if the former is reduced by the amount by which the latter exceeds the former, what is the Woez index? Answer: 36.2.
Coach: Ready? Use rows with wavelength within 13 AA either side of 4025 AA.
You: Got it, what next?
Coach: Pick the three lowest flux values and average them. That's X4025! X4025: 18.8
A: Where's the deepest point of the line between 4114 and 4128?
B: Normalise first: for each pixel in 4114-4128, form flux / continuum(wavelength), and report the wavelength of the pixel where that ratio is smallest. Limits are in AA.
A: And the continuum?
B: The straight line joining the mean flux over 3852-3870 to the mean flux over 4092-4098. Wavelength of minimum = 4127.0 AA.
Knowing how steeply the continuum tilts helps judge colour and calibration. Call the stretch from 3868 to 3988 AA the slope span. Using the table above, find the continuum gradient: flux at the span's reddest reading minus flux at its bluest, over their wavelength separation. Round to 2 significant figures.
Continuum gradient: -0.039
